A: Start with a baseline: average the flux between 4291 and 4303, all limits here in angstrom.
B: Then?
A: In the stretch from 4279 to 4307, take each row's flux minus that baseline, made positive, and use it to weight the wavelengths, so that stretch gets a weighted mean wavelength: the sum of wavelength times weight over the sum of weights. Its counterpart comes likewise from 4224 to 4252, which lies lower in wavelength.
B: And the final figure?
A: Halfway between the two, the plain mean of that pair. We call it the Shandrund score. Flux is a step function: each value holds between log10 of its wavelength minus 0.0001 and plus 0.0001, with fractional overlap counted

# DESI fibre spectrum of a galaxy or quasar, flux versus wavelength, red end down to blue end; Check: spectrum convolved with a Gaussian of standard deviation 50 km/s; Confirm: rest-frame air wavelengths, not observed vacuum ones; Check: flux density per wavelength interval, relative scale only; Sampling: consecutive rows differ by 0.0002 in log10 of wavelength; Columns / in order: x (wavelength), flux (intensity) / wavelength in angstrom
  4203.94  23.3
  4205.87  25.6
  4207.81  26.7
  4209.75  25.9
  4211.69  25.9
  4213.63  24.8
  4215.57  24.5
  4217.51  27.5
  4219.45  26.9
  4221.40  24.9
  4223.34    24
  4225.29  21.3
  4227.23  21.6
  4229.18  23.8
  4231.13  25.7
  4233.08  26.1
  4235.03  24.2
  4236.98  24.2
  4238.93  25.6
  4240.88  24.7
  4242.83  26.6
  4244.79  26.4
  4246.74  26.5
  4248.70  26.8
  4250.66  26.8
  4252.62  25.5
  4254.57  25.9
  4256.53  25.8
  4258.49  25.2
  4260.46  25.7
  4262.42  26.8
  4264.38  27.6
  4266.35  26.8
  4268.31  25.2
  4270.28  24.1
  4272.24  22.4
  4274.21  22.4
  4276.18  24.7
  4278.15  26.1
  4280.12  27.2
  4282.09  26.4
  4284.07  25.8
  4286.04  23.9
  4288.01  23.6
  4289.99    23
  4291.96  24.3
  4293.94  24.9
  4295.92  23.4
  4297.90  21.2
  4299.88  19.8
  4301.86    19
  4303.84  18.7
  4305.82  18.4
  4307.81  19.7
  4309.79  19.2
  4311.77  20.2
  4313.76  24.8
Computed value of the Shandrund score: 4266.5 angstrom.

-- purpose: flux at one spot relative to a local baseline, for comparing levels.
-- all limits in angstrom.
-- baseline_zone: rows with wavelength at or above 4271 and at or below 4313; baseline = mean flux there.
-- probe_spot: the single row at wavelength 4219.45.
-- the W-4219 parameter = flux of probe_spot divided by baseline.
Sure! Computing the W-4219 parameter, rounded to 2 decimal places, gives 1.19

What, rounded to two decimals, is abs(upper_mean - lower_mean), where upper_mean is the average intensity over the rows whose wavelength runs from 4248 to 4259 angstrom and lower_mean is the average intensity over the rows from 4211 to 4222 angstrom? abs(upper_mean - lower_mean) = 0.25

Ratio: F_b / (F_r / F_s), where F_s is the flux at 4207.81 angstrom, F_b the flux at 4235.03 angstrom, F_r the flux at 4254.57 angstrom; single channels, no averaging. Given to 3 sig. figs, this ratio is 24.9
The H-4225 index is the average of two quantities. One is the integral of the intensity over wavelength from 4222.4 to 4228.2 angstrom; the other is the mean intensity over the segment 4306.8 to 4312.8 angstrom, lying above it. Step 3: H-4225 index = 75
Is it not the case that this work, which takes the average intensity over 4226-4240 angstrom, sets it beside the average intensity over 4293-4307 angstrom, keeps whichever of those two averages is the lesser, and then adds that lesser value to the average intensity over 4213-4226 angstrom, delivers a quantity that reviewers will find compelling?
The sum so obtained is 45.6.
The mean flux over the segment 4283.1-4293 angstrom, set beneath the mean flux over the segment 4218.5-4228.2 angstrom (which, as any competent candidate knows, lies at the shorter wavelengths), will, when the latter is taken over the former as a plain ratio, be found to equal 0.98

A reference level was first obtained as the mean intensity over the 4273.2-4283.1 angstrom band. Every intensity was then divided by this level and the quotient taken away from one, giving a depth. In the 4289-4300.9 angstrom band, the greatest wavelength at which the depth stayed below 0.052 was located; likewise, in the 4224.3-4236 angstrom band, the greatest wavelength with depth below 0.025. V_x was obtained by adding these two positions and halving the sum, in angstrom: 4263.5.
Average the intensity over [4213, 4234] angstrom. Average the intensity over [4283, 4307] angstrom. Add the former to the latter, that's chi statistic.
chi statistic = 47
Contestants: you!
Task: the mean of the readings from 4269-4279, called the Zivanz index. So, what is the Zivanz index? 23.9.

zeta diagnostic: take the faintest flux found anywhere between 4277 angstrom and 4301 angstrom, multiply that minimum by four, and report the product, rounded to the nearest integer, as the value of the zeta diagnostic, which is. 79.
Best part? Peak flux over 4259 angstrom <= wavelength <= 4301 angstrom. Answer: 27.6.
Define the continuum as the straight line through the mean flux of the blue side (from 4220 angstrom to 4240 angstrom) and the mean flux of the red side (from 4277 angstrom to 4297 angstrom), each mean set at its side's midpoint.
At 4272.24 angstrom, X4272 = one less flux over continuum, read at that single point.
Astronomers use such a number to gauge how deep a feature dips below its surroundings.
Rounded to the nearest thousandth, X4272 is 0.092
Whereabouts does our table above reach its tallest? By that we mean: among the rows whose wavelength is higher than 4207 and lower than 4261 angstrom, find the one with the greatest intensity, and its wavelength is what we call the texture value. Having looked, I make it 4217.51 angstrom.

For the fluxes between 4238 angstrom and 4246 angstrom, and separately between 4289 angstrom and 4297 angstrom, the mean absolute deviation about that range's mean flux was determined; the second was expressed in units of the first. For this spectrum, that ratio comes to 1.0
